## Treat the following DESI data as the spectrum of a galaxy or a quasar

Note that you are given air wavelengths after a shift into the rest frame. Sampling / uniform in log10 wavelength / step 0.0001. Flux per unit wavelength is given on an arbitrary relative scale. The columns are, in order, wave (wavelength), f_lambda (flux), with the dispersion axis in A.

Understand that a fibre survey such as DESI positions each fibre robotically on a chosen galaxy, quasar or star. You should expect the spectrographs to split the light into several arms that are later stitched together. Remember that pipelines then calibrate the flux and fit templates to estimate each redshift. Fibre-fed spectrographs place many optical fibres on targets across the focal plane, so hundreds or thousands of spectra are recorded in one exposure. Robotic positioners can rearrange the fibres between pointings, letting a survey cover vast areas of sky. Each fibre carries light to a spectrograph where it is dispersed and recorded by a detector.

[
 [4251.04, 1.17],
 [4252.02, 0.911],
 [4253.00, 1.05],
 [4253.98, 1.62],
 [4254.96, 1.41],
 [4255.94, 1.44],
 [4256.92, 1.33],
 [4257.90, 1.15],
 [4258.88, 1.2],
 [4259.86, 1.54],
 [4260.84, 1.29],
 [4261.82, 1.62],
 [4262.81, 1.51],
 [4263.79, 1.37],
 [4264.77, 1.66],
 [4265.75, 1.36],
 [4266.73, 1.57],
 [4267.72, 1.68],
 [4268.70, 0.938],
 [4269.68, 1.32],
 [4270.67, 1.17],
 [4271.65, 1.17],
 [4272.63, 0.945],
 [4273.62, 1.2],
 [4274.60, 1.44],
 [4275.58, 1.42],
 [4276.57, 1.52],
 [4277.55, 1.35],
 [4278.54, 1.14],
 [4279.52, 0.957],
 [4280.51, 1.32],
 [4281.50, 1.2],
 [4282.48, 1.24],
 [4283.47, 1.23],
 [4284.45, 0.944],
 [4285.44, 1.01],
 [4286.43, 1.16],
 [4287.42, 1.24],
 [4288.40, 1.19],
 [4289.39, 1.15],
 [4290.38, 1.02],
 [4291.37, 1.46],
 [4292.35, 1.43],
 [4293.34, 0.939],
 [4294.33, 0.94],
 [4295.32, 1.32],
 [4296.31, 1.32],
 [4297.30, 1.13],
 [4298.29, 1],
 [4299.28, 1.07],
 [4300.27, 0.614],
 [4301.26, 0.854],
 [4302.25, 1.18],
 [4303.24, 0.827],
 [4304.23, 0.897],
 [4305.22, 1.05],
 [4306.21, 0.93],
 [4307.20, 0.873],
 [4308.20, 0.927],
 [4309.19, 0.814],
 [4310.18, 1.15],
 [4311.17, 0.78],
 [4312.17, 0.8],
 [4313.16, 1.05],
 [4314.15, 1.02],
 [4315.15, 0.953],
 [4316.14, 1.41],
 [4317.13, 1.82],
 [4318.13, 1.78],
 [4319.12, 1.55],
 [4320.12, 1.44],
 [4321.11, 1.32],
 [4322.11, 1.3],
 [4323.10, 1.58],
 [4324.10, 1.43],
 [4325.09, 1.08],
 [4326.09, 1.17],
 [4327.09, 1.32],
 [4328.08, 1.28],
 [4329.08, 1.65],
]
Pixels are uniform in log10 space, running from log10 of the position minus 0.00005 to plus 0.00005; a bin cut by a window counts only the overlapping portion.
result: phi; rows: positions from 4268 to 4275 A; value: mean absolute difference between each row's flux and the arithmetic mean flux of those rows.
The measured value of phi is 0.13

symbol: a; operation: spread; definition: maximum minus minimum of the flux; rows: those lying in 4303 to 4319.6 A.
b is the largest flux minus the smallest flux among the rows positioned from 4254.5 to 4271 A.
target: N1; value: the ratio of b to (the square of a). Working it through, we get 0.7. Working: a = 1.04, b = 0.74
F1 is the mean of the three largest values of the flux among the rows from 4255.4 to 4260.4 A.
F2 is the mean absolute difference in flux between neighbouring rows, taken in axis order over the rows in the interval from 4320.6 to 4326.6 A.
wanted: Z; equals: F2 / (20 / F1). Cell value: 0.0128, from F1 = 1.44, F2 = 0.18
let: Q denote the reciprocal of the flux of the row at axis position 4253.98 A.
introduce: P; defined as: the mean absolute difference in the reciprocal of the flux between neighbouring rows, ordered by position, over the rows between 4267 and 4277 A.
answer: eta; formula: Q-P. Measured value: 0.5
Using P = 0.167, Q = 0.62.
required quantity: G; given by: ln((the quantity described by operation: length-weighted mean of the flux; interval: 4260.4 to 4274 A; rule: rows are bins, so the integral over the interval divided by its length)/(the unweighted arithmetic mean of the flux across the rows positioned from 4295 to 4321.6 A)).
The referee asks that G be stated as 0.19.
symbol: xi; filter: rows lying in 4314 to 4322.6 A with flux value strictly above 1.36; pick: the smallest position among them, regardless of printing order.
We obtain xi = 4316.14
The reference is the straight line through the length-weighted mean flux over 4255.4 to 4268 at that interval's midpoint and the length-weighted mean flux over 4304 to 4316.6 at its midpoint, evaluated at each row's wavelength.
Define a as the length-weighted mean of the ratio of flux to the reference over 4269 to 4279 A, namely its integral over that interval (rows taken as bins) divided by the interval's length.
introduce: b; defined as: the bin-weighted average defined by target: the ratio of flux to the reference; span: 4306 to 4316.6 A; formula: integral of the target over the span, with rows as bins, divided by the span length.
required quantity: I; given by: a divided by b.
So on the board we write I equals 0.95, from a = 0.96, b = 1.01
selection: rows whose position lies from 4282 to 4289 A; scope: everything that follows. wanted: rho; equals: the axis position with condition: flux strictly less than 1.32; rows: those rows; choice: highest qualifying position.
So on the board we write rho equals 4288.40 A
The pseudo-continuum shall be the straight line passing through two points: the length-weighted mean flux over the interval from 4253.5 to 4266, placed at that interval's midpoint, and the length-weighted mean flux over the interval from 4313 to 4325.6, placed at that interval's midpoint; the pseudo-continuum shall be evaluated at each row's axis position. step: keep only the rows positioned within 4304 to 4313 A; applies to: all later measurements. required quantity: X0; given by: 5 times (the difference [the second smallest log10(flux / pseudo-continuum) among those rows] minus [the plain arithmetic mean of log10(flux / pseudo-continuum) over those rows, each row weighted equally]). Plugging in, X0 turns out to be -0.27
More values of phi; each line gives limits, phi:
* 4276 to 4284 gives 0.11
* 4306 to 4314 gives 0.10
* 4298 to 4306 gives 0.14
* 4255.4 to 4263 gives 0.14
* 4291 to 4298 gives 0.19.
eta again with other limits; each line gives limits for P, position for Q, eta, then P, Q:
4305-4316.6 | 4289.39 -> 0.7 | 0.177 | 0.87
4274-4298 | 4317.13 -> 0.4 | 0.114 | 0.55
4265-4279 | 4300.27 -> 1.5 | 0.143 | 1.63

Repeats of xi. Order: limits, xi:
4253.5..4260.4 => 4253.98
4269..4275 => 4274.60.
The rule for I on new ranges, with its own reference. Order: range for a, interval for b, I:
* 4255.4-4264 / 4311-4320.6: 0.68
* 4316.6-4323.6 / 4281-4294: 1.78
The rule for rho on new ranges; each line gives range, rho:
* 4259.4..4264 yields 4260.84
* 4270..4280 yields 4279.52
